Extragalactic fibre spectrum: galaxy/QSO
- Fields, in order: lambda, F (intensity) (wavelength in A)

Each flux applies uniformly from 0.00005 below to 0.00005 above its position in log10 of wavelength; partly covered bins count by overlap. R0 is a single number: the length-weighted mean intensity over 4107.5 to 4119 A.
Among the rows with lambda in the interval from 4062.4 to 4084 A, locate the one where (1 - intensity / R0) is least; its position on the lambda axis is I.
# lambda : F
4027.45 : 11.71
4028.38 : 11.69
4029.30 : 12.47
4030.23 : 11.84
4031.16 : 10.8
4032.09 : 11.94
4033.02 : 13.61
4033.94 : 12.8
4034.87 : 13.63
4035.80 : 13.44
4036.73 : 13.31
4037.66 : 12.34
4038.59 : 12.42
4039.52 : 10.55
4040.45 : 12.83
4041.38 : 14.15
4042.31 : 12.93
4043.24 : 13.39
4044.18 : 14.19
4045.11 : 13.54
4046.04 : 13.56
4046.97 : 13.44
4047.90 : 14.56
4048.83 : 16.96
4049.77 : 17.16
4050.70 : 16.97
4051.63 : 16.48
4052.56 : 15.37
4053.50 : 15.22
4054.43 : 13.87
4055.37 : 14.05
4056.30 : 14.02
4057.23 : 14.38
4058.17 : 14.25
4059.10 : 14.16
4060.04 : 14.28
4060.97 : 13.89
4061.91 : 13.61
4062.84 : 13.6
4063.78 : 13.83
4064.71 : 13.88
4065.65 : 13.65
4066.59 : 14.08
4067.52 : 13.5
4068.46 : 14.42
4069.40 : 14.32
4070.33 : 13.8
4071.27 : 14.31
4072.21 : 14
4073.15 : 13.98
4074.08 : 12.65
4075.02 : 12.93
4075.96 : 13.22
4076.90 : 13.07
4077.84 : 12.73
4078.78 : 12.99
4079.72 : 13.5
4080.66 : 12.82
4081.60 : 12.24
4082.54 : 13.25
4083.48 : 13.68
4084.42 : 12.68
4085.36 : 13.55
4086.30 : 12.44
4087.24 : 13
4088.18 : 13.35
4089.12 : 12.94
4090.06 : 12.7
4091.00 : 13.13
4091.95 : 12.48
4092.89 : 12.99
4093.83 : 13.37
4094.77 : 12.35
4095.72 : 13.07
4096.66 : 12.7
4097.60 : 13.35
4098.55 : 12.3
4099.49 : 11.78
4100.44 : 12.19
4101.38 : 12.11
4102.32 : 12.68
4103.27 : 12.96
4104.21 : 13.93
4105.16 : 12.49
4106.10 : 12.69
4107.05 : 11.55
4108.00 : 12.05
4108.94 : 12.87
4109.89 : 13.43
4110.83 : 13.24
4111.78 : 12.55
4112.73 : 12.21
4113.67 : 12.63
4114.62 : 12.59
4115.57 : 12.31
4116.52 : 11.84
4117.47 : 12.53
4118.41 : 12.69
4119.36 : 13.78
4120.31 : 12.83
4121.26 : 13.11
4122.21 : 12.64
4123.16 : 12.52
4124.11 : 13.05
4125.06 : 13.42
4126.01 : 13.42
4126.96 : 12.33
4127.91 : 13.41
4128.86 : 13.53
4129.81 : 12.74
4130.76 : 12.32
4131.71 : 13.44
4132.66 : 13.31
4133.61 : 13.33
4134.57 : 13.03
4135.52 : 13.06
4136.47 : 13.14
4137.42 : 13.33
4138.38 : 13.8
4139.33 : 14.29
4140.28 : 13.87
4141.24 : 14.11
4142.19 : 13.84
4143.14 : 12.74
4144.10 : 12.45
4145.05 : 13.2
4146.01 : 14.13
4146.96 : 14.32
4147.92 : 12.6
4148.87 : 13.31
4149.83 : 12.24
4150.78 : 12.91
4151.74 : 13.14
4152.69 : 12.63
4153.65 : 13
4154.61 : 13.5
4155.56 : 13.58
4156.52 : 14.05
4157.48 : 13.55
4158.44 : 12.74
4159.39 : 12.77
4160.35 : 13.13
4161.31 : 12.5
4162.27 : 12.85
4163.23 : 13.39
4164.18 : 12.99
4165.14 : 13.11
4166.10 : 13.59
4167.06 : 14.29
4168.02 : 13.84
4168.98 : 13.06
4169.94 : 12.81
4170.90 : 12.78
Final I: 4068.46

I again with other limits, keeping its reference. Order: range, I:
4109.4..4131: 4119.36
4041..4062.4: 4049.77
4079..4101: 4083.48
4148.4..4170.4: 4167.06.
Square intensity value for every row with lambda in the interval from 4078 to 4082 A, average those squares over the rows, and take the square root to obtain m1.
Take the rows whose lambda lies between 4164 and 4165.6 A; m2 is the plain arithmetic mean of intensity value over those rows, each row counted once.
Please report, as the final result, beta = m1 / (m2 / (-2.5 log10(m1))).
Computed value -2.74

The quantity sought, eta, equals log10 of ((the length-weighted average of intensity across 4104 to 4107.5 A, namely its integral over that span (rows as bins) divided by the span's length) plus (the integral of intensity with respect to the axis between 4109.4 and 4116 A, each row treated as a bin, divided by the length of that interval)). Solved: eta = 1.40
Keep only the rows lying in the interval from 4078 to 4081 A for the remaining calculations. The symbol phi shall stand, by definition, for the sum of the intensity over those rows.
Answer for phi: 39.3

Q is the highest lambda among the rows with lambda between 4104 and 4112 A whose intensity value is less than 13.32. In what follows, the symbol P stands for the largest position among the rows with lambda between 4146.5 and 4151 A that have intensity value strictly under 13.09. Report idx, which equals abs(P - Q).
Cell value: 39.0 A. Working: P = 4150.78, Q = 4111.78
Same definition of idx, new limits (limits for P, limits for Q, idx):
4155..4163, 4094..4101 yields 61.8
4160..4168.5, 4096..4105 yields 60.9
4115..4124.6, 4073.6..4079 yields 45.3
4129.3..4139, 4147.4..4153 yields 17.2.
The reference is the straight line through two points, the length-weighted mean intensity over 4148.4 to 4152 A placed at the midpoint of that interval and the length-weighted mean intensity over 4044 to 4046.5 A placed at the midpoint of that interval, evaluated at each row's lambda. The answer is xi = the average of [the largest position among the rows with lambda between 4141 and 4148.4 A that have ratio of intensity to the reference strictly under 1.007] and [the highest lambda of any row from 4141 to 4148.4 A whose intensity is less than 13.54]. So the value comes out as 4147.9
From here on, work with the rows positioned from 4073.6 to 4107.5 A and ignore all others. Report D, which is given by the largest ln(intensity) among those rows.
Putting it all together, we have 2.63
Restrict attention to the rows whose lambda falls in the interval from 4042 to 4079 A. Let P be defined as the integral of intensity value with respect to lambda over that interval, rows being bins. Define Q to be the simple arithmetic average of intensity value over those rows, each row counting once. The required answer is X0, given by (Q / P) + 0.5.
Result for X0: 0.527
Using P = 523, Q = 14.1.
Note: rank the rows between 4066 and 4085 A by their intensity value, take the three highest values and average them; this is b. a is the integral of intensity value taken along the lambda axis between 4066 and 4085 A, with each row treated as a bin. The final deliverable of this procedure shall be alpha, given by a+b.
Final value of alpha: 269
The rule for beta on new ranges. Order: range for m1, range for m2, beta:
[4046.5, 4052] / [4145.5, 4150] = -3.61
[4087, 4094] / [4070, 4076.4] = -2.67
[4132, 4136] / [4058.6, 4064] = -2.66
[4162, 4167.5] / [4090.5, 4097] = -2.93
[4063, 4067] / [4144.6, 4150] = -2.97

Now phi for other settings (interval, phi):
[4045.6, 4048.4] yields 41.6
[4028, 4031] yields 36.0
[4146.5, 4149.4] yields 40.2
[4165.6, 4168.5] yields 41.7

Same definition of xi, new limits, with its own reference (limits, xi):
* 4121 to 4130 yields 4129.8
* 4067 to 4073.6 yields 4067.5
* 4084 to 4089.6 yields 4089.1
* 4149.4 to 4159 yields 4158.4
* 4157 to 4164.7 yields 4163.2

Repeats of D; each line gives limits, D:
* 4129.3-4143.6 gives 2.66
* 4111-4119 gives 2.54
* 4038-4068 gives 2.84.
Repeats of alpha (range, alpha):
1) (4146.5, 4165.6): 264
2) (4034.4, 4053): 279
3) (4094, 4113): 254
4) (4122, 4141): 265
